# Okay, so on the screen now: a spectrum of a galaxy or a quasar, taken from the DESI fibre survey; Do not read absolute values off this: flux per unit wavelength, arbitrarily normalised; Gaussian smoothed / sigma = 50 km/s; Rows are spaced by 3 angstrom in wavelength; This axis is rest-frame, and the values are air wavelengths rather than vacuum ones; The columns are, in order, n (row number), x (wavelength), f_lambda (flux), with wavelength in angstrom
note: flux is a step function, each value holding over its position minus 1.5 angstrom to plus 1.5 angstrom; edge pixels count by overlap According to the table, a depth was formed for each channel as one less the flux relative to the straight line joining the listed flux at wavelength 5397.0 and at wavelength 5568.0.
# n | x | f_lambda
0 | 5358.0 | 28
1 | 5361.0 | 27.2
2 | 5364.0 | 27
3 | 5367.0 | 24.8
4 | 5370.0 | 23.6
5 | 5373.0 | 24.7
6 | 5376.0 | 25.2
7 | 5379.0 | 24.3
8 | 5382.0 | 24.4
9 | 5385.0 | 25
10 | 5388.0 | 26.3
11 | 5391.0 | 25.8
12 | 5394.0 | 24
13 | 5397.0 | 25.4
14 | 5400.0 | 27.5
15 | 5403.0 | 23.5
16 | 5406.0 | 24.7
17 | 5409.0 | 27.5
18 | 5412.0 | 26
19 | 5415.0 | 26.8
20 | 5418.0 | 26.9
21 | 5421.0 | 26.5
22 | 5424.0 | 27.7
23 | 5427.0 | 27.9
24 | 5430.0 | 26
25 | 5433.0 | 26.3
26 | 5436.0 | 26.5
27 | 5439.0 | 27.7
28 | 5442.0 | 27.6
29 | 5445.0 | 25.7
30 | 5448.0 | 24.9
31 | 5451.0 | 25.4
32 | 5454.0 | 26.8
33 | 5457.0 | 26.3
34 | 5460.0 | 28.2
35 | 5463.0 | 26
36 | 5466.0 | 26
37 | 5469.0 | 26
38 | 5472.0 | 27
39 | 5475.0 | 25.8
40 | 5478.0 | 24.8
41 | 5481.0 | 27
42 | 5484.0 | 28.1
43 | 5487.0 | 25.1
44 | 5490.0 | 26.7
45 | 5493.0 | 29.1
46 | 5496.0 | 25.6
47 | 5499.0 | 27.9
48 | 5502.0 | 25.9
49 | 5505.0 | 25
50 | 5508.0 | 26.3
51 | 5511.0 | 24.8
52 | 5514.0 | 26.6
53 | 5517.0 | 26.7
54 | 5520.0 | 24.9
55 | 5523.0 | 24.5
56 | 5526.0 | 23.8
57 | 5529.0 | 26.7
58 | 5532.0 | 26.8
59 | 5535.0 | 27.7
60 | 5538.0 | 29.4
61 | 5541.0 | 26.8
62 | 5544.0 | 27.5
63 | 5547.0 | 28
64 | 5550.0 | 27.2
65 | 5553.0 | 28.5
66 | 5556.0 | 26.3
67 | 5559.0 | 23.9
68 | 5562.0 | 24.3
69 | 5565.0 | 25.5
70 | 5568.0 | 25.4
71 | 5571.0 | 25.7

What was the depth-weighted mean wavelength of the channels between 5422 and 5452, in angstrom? 5432.6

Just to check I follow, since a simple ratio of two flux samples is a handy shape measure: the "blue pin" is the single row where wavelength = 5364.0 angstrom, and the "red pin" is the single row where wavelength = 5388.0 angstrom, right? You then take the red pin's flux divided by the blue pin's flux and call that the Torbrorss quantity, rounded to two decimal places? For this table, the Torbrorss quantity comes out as 0.97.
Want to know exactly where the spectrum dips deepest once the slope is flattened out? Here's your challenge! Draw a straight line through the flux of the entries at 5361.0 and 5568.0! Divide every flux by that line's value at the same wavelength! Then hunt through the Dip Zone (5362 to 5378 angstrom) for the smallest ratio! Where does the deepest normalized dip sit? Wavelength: 5370.0 angstrom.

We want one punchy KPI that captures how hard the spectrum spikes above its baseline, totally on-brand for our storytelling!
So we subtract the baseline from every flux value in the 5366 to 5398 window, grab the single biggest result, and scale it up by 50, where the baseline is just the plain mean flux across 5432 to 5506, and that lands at -8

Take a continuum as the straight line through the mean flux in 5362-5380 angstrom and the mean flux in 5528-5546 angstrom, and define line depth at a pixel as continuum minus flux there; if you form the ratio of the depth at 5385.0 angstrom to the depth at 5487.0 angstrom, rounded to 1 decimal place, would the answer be 0.1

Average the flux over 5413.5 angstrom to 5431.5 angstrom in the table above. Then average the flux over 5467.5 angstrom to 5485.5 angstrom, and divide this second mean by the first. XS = 0.98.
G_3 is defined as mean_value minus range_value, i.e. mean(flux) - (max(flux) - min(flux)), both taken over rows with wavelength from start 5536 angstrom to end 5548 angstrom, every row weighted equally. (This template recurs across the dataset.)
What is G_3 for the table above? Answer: 25.3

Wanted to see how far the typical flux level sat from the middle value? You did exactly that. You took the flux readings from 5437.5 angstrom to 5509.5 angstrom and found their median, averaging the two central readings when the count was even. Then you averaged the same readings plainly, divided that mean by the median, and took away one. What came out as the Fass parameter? 0.012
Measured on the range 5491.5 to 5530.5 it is 0.003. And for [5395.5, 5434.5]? -0.005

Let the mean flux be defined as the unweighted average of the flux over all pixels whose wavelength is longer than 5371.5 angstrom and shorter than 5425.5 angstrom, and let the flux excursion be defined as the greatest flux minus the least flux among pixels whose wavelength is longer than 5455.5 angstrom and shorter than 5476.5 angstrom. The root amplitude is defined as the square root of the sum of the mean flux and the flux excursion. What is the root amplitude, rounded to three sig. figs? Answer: 5.30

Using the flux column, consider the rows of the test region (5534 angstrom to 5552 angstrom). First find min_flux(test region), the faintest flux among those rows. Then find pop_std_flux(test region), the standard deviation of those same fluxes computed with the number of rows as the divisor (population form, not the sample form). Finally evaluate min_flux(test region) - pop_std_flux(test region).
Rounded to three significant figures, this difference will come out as 26.0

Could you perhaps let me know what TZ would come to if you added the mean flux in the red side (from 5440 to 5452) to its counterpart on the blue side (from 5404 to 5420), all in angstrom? 52.3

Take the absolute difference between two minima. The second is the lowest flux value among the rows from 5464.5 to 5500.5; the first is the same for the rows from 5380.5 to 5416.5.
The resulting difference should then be 1.3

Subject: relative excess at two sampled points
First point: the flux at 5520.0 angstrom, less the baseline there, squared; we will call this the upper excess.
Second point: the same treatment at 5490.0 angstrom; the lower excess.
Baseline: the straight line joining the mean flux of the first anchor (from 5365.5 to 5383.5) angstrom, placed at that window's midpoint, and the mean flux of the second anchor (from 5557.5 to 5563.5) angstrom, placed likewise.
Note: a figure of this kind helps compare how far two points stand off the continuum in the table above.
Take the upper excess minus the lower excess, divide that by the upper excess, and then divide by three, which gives -3.60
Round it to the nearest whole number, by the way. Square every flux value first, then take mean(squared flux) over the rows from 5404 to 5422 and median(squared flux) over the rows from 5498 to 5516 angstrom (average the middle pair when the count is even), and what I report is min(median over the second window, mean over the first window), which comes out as 681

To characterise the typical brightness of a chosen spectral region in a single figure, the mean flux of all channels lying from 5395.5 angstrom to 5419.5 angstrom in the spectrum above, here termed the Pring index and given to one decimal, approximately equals 26.0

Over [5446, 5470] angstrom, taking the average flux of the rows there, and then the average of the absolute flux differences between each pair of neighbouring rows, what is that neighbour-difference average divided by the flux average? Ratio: 0.035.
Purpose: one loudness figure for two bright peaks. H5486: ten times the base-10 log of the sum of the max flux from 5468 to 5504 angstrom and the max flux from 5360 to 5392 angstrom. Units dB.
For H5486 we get 17.5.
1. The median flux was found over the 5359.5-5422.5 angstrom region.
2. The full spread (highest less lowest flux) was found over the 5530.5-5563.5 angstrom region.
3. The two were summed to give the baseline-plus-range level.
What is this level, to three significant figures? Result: 30.9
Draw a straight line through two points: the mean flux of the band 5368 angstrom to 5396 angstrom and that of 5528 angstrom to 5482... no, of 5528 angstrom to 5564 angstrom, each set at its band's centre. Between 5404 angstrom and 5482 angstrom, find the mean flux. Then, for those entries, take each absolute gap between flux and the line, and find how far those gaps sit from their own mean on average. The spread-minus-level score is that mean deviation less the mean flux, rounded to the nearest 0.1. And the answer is -25.8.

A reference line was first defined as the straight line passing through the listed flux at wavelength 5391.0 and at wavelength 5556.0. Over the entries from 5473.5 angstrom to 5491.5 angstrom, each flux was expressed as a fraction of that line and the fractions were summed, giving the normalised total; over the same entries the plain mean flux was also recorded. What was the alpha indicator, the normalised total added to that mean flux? 32.3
